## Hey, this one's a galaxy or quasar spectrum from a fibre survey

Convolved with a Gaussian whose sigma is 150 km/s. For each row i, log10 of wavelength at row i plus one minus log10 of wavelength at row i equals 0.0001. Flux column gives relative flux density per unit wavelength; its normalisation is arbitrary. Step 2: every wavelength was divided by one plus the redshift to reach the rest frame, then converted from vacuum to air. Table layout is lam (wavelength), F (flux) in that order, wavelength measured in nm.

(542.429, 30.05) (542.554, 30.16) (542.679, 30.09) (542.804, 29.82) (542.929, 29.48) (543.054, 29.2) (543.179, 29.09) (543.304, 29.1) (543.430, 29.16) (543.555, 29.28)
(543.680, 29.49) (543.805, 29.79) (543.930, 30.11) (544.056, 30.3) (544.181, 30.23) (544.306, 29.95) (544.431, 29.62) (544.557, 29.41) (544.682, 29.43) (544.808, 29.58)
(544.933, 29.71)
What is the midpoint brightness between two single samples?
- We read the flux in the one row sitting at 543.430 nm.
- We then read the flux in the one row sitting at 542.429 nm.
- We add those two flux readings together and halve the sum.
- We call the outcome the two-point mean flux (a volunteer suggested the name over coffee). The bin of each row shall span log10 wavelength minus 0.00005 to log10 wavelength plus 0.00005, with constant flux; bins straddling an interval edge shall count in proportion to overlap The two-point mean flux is 29.6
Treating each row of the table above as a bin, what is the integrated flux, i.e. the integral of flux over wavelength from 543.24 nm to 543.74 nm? 14.6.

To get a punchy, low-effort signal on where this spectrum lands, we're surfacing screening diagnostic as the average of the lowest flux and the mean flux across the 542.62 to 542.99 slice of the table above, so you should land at 29.6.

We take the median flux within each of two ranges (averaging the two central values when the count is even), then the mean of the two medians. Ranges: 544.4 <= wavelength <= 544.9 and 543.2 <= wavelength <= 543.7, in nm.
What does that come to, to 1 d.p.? 29.4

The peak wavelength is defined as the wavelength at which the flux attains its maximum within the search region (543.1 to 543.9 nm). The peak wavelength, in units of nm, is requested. 543.805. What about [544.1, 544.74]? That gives 544.181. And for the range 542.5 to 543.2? 542.554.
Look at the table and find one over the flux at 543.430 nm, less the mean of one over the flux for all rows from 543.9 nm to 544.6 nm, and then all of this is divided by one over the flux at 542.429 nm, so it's 0.027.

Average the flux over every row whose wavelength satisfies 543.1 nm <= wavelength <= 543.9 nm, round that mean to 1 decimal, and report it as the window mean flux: 29.3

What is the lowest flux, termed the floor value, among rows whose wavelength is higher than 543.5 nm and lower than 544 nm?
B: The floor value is 29.28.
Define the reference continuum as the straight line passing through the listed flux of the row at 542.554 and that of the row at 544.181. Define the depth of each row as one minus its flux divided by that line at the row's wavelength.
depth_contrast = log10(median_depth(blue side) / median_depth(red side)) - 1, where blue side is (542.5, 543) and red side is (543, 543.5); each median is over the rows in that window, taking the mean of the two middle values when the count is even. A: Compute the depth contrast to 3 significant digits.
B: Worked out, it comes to -1.70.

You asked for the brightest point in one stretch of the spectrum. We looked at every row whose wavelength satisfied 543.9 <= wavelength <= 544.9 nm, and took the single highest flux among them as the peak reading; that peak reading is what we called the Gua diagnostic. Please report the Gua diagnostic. 30.3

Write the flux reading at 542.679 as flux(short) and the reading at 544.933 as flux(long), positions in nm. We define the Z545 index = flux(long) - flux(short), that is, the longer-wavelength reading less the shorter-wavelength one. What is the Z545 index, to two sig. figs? -0.38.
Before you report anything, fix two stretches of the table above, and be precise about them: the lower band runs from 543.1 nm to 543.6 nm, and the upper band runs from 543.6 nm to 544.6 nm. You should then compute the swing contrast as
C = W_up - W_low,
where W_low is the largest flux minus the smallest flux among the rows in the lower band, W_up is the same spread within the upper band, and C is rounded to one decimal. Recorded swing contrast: 0.7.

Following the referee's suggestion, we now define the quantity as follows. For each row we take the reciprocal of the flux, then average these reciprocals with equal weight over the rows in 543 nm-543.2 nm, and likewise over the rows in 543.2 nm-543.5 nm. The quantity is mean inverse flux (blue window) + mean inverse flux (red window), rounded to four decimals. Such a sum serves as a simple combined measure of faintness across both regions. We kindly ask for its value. 0.0686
